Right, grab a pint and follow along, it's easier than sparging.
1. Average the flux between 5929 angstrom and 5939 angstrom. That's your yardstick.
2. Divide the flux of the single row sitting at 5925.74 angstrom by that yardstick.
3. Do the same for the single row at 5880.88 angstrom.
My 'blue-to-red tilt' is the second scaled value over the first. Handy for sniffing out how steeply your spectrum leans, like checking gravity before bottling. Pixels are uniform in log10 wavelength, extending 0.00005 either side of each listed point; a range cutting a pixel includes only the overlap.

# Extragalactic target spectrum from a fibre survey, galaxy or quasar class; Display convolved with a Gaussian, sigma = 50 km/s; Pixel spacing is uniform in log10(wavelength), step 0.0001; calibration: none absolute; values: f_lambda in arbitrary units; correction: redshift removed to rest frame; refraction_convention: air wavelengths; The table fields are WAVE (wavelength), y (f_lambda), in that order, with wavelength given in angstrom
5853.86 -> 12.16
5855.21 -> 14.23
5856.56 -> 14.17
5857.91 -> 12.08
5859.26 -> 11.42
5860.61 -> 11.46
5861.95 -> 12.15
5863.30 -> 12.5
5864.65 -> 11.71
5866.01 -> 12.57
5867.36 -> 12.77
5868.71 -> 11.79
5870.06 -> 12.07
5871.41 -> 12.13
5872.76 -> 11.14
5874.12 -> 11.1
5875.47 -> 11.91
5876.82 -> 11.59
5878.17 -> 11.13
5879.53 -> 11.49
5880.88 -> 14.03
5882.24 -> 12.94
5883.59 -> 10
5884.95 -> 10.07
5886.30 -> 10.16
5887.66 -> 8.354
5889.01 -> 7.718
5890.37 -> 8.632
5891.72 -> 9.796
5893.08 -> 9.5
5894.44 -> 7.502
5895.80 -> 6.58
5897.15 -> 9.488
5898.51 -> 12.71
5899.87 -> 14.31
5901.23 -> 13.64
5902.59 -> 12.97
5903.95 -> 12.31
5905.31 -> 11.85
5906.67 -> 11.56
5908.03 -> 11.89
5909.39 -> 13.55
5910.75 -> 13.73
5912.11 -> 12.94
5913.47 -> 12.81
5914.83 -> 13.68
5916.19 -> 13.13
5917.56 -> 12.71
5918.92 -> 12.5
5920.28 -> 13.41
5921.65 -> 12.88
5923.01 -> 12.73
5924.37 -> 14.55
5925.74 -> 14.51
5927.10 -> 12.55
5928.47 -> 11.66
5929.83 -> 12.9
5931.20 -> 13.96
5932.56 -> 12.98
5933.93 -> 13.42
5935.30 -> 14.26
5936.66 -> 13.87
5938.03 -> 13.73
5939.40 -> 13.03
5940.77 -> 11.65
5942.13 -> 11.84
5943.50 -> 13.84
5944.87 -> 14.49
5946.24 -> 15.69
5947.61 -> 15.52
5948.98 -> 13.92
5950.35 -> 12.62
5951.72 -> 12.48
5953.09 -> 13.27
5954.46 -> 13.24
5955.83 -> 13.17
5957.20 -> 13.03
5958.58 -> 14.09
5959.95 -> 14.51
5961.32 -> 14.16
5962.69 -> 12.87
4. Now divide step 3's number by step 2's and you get 0.97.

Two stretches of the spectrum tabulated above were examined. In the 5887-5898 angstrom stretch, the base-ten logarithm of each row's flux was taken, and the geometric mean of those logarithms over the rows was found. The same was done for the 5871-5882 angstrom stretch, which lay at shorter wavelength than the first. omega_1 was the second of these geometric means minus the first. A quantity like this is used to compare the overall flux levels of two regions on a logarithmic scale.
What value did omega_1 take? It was 0.149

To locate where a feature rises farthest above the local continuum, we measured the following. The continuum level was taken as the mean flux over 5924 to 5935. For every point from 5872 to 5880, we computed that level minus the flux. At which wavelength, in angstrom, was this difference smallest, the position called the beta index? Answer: 5875.47 angstrom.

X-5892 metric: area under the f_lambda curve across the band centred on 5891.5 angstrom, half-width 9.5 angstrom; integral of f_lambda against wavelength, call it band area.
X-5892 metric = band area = 187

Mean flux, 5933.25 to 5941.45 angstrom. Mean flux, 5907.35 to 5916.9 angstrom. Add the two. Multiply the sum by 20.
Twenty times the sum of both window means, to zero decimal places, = 529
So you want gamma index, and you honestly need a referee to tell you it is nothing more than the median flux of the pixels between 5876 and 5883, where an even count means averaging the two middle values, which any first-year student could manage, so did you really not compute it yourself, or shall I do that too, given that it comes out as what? 11.6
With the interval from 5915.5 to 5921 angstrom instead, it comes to 12.9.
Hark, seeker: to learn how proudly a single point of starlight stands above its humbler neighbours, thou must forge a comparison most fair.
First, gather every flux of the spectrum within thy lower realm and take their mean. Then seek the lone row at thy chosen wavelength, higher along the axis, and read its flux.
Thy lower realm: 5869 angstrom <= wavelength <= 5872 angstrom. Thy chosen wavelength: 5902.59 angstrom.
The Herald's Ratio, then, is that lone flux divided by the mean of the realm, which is 1.07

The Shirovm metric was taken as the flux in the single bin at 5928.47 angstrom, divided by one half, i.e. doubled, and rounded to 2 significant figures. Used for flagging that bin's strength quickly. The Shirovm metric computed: 23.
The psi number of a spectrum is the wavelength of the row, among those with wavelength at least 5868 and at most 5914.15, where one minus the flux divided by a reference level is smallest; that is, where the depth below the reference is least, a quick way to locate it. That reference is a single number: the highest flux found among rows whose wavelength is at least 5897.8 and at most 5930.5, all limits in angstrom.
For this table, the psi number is 5899.87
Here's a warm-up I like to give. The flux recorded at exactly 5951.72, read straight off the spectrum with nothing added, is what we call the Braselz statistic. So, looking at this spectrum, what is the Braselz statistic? 12.48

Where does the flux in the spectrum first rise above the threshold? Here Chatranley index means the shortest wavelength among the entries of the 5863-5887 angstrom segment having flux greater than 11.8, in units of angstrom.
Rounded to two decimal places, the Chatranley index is 5863.30 angstrom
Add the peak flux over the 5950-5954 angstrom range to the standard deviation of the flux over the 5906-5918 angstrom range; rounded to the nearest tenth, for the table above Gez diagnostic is 14.0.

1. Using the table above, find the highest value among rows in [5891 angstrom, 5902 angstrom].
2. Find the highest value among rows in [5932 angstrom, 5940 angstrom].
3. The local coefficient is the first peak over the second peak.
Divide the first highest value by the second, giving 1.00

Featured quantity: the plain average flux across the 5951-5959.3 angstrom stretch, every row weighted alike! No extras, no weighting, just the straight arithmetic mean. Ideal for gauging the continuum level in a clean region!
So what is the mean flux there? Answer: 13.2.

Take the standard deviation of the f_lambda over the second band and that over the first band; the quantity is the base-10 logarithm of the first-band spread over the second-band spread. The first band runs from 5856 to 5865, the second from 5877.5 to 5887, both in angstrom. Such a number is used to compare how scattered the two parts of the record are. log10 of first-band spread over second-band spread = -0.2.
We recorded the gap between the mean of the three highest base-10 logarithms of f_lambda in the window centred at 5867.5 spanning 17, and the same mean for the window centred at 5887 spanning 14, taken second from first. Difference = 0.012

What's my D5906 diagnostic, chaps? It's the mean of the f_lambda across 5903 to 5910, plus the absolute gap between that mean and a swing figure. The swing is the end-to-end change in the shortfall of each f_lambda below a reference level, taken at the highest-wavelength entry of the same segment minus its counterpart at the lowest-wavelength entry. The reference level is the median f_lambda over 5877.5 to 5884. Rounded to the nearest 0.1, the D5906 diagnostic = 25.7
